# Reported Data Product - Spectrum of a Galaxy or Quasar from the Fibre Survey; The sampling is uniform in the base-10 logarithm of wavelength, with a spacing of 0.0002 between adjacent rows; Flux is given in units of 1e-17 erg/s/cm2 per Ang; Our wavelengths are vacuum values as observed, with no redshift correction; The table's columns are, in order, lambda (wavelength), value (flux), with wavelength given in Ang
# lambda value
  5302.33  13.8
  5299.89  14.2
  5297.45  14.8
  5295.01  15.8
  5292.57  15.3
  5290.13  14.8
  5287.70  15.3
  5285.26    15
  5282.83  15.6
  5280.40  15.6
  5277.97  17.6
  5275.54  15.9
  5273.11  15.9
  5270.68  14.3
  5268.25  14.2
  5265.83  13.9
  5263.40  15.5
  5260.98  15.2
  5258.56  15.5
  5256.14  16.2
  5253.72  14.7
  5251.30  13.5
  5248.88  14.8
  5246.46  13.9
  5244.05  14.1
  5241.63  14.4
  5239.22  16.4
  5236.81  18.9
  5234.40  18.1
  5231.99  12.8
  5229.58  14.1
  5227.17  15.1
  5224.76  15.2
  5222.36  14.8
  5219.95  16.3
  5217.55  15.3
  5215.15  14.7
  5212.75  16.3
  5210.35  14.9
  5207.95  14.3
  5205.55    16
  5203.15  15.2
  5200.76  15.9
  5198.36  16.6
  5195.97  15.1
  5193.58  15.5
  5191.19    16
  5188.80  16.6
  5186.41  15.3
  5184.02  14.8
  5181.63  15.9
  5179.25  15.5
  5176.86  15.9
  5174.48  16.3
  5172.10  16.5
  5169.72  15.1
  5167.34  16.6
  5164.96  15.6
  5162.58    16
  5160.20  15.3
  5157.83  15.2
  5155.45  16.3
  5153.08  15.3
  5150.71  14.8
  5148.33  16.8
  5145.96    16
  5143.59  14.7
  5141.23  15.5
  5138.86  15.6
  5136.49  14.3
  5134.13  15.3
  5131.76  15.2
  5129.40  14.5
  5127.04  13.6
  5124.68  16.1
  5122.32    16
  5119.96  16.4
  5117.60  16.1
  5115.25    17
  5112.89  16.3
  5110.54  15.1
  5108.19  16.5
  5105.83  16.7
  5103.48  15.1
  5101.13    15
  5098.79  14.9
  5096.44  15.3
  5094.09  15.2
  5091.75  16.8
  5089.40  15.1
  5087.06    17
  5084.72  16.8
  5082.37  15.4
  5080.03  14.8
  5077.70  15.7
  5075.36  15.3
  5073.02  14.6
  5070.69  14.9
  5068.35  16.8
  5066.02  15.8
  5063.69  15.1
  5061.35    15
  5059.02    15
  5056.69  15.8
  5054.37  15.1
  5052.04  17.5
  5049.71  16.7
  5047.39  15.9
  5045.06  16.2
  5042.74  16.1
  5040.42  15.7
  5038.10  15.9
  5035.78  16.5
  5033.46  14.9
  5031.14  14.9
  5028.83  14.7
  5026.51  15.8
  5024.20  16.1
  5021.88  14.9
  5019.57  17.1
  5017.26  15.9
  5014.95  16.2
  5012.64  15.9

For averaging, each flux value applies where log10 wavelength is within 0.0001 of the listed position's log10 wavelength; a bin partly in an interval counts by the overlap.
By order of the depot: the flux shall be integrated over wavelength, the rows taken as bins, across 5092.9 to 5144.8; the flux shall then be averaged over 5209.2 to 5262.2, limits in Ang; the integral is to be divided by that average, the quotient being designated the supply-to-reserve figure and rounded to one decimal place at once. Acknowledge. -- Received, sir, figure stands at 52.7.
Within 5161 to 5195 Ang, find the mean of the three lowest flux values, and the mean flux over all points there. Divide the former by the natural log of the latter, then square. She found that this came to 29.8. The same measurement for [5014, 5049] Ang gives 28.9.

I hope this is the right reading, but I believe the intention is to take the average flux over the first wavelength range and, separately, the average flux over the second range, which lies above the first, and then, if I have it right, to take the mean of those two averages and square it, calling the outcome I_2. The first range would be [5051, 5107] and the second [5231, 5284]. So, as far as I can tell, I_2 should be 239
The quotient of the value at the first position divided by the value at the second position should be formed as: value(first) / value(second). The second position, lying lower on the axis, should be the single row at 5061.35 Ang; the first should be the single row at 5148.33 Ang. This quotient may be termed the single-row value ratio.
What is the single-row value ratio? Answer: 1.12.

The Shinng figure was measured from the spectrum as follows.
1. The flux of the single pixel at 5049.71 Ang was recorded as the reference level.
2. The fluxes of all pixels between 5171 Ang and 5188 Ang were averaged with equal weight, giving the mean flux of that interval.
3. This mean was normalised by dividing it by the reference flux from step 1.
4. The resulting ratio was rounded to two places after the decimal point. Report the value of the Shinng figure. 0.94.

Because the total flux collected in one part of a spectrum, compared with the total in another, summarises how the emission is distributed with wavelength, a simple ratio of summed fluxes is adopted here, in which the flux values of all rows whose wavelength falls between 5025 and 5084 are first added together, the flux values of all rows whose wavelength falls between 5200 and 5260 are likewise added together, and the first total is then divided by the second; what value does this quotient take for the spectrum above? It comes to 1.02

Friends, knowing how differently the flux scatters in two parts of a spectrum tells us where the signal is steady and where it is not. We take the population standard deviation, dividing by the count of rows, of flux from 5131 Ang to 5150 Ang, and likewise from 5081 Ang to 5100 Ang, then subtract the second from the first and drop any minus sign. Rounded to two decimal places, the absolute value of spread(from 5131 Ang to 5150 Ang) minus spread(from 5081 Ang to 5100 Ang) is 0.11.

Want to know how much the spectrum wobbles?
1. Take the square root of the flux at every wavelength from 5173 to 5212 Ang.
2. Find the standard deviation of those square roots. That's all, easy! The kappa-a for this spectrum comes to 0.08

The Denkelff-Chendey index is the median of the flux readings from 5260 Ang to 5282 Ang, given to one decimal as 15.5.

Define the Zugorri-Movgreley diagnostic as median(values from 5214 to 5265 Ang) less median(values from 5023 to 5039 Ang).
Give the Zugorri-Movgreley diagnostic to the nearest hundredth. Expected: -0.70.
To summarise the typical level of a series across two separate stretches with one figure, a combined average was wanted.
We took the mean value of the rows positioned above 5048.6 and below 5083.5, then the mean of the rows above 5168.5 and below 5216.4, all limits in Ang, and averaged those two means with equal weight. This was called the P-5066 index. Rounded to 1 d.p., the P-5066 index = 15.6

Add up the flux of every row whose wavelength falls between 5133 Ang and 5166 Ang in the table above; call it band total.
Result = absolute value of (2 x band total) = 433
